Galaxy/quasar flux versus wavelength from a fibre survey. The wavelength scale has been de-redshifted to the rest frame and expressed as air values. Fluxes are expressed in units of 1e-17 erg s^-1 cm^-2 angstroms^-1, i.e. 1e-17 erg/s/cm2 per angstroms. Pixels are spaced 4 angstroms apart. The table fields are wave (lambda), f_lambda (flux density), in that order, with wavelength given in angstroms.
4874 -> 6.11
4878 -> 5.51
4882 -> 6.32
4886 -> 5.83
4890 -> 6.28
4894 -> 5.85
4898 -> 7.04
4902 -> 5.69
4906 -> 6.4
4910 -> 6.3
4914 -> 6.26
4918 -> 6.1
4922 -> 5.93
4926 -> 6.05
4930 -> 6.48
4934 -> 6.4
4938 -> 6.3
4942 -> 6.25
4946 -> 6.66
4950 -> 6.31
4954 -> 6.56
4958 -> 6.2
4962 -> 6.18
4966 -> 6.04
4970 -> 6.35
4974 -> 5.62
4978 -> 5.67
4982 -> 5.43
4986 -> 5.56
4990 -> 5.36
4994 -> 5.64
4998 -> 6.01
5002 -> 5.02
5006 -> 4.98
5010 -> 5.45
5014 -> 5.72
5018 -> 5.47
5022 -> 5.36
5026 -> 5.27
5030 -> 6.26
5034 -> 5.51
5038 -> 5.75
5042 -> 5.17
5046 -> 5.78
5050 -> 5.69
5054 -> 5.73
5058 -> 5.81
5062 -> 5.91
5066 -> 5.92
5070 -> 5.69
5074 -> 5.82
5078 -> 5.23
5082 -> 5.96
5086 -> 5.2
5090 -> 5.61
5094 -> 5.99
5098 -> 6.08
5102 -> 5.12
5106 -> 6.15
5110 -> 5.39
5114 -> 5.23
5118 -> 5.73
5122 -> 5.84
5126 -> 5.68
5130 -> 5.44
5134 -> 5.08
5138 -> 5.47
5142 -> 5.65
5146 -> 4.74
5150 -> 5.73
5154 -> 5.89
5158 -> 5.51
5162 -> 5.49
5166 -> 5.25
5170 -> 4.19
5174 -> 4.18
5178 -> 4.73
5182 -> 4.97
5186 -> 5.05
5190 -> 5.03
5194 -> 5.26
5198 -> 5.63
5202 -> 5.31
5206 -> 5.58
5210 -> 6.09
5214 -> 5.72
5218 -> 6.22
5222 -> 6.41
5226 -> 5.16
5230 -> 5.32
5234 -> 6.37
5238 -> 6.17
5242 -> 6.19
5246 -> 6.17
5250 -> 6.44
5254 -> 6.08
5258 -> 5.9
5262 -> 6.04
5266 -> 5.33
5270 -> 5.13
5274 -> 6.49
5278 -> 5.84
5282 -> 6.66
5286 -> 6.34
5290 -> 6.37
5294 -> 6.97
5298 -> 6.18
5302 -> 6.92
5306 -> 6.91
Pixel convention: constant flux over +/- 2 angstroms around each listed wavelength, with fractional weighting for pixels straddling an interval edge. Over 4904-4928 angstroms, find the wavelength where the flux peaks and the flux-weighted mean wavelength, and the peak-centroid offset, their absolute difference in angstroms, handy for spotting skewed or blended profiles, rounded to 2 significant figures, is 9.8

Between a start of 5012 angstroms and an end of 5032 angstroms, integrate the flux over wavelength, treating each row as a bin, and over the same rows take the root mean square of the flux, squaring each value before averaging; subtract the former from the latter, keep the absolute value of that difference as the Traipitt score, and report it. 107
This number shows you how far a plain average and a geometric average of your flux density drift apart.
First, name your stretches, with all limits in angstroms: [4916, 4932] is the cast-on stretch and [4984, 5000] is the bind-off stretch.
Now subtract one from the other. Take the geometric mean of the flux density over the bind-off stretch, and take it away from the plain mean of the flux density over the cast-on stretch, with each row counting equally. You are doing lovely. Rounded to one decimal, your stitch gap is 0.5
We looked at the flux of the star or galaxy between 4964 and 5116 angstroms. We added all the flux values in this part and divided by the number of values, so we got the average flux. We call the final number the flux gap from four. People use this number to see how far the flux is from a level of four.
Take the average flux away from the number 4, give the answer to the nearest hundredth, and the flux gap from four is -1.63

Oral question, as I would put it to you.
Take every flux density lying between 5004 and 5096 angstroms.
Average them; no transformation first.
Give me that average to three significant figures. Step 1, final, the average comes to 5.62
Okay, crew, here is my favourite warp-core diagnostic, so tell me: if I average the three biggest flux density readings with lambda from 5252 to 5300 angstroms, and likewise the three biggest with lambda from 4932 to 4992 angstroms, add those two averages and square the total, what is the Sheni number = 175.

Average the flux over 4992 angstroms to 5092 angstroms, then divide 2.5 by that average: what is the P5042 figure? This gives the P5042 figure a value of 0.447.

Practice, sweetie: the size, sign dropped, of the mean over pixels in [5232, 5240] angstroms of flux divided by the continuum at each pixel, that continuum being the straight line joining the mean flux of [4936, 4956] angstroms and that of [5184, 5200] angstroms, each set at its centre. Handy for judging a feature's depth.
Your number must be 1.25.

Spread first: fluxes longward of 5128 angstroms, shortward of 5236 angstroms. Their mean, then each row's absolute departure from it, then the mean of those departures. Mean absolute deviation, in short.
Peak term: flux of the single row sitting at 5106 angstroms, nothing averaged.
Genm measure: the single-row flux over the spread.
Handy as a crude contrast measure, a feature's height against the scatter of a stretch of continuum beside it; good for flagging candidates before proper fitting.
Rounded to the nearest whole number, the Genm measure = 14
